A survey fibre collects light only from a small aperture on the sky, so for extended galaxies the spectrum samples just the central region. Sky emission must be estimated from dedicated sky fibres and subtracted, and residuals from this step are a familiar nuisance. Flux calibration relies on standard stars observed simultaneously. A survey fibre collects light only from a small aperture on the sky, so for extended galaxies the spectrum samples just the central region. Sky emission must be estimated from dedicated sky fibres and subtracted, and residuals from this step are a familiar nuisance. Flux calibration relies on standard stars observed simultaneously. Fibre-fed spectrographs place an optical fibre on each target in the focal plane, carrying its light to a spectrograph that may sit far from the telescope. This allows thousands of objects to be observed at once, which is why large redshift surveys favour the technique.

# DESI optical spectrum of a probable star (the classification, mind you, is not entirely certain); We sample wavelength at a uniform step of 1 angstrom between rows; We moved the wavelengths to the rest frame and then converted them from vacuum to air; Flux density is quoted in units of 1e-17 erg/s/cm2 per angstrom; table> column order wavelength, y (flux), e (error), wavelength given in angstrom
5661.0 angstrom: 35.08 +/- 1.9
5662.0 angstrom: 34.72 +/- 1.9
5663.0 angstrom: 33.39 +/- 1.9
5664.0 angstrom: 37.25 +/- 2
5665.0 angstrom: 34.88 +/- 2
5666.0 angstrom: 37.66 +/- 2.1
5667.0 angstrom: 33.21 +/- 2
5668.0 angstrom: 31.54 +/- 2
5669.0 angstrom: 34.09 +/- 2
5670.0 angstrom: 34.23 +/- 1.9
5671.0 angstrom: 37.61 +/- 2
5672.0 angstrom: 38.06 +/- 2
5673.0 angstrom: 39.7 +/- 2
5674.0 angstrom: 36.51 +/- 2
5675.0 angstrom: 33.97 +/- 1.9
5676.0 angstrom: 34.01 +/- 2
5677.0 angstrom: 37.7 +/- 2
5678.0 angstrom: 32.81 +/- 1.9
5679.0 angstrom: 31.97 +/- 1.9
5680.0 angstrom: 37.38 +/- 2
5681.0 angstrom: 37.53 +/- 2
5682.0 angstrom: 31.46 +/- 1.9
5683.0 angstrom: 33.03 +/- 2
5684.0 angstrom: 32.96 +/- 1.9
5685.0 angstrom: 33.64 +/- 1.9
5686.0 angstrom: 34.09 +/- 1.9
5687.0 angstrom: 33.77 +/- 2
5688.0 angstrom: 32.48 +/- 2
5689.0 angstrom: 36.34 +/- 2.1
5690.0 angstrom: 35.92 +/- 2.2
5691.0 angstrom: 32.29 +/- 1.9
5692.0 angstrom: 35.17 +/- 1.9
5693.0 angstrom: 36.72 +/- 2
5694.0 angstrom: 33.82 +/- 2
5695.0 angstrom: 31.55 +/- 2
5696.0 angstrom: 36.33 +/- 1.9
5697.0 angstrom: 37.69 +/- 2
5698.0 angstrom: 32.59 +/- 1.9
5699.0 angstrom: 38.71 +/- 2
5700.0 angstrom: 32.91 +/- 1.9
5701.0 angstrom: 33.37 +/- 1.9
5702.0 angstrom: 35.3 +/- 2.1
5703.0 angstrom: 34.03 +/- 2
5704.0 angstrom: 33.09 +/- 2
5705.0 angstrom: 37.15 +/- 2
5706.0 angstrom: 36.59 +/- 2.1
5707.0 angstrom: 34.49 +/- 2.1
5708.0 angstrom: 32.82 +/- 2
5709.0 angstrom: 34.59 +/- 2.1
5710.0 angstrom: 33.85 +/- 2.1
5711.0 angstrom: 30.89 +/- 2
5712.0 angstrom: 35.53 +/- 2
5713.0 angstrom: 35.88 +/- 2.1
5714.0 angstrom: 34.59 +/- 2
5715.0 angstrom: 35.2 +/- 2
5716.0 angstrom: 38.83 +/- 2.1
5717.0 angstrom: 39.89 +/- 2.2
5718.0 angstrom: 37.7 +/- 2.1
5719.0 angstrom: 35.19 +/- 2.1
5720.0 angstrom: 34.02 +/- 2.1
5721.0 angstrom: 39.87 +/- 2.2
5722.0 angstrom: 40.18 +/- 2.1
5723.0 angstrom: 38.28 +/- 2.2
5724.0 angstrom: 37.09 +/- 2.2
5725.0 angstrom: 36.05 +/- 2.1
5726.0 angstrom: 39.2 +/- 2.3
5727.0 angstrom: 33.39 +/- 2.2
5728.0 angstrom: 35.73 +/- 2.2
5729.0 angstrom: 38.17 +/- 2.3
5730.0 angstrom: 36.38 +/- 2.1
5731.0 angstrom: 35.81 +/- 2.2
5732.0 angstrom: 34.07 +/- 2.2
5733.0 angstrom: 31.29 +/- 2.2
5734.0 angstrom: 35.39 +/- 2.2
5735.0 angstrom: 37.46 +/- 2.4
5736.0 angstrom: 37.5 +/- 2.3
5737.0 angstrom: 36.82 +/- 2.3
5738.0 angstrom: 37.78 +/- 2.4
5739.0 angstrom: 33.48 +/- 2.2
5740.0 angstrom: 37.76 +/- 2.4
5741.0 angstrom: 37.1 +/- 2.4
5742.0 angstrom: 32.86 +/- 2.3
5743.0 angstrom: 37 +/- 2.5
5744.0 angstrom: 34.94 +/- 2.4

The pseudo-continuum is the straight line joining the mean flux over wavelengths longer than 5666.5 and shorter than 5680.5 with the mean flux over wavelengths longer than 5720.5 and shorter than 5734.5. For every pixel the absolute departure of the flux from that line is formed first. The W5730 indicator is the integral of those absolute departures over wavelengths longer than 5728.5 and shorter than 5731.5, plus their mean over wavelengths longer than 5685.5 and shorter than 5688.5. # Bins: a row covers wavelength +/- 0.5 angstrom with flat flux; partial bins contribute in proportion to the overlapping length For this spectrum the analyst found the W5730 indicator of 4.7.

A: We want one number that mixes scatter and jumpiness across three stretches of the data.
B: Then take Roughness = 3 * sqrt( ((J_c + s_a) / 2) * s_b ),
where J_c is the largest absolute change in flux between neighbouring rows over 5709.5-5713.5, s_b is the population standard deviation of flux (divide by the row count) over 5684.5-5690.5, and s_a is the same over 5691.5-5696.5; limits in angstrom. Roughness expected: 6.3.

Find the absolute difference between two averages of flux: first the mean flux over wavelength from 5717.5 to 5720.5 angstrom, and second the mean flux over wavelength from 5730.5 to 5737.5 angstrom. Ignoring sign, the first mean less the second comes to 0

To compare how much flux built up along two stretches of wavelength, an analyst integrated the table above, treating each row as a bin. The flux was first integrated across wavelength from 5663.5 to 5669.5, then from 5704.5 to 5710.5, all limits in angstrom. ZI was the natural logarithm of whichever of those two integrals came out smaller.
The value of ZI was 5.34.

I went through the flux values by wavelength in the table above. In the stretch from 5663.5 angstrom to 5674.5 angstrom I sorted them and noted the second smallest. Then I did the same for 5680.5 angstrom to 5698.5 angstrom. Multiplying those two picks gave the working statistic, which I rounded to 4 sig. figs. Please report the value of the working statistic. 1048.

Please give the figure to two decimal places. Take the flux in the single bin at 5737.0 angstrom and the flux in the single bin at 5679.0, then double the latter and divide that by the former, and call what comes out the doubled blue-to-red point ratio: 1.74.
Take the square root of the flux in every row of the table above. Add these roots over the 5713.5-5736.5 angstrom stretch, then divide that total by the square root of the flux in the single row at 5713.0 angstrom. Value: 23.2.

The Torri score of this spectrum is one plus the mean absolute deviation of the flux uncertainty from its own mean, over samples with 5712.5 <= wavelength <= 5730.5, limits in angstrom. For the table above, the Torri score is 1.07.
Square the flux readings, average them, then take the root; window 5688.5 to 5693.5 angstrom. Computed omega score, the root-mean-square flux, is 35.3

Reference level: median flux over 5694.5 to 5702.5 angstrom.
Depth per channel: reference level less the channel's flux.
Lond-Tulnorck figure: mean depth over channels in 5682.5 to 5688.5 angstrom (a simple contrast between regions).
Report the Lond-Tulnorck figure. 1.0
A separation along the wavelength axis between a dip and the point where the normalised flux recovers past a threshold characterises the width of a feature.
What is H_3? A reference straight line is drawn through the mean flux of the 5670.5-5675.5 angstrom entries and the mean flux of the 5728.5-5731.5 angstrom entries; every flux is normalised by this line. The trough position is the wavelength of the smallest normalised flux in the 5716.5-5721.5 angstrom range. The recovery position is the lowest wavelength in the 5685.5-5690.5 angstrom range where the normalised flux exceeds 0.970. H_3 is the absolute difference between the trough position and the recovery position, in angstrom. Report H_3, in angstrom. 31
